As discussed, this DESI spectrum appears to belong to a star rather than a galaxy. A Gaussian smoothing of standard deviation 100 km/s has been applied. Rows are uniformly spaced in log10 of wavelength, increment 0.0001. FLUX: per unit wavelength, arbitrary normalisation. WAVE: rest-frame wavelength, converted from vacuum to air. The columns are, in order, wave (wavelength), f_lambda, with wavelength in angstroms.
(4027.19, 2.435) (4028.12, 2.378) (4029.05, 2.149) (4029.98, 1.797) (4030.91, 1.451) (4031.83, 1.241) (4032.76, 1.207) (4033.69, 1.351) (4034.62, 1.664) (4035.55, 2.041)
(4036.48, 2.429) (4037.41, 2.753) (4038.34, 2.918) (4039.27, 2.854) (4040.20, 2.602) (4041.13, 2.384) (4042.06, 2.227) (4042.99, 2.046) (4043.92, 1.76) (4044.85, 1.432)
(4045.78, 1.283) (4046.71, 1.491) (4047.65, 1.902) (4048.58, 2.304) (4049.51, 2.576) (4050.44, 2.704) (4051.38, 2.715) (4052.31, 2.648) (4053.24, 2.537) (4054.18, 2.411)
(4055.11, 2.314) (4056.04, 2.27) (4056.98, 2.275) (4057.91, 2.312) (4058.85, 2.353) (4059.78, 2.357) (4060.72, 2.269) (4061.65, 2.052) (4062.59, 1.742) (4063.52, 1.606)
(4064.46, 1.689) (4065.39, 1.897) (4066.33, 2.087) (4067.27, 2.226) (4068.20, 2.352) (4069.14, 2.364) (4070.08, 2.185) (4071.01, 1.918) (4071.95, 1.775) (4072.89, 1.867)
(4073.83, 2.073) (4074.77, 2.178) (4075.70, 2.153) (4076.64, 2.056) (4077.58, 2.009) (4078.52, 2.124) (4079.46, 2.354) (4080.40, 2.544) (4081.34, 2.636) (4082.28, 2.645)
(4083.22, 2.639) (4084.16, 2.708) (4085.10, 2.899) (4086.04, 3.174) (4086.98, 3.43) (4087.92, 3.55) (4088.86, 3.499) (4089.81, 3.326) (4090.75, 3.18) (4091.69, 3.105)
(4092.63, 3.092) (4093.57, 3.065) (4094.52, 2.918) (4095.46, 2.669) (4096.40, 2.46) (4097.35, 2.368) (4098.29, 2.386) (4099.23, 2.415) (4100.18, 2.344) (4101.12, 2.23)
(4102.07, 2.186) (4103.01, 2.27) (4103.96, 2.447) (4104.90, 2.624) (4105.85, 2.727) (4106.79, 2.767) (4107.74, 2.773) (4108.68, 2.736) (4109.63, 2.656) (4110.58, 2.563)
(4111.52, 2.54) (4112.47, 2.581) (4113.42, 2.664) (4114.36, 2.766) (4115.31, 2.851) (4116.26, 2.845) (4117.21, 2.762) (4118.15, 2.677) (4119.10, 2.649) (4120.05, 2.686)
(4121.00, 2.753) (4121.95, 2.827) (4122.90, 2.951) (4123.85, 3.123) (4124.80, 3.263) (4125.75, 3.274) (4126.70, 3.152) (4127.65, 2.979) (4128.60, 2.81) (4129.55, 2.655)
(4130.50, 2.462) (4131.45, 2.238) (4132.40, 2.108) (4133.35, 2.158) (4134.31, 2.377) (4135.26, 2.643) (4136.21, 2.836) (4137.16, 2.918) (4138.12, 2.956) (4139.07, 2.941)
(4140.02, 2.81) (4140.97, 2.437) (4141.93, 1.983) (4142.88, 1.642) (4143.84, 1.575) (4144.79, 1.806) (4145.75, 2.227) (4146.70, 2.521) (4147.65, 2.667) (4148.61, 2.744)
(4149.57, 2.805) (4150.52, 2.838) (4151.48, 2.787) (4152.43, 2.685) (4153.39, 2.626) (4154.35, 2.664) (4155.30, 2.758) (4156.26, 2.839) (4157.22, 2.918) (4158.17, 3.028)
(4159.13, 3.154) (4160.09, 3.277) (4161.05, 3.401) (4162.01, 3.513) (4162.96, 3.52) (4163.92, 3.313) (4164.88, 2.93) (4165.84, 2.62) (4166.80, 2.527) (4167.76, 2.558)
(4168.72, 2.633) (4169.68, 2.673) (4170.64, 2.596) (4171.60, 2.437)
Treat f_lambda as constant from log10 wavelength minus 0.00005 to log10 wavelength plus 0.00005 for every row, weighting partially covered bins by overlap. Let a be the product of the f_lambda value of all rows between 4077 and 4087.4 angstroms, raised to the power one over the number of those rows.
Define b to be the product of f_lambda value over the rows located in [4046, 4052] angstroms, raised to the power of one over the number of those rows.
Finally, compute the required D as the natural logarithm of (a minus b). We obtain -0.9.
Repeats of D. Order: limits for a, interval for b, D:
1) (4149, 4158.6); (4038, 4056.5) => -0.5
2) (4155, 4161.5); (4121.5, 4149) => -0.7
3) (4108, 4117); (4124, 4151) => -1.8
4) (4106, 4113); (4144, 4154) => -2.2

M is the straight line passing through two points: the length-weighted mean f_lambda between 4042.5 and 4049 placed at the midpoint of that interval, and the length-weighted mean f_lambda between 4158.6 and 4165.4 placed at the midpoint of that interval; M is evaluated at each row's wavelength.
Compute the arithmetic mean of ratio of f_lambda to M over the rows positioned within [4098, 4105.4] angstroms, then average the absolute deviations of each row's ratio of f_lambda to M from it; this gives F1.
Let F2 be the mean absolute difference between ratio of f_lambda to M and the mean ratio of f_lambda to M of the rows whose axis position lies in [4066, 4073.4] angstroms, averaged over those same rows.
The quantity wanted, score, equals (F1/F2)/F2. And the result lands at 4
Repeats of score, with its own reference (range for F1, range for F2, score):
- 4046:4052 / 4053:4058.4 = 70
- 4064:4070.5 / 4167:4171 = 667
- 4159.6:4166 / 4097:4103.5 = 58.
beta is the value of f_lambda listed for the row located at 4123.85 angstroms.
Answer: 3.123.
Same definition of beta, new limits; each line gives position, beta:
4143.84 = 1.575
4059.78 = 2.357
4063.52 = 1.606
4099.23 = 2.415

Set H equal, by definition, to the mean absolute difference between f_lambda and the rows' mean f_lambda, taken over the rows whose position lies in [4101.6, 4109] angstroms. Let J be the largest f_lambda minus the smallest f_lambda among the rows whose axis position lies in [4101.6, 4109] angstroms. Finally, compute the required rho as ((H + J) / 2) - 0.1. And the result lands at 0.3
